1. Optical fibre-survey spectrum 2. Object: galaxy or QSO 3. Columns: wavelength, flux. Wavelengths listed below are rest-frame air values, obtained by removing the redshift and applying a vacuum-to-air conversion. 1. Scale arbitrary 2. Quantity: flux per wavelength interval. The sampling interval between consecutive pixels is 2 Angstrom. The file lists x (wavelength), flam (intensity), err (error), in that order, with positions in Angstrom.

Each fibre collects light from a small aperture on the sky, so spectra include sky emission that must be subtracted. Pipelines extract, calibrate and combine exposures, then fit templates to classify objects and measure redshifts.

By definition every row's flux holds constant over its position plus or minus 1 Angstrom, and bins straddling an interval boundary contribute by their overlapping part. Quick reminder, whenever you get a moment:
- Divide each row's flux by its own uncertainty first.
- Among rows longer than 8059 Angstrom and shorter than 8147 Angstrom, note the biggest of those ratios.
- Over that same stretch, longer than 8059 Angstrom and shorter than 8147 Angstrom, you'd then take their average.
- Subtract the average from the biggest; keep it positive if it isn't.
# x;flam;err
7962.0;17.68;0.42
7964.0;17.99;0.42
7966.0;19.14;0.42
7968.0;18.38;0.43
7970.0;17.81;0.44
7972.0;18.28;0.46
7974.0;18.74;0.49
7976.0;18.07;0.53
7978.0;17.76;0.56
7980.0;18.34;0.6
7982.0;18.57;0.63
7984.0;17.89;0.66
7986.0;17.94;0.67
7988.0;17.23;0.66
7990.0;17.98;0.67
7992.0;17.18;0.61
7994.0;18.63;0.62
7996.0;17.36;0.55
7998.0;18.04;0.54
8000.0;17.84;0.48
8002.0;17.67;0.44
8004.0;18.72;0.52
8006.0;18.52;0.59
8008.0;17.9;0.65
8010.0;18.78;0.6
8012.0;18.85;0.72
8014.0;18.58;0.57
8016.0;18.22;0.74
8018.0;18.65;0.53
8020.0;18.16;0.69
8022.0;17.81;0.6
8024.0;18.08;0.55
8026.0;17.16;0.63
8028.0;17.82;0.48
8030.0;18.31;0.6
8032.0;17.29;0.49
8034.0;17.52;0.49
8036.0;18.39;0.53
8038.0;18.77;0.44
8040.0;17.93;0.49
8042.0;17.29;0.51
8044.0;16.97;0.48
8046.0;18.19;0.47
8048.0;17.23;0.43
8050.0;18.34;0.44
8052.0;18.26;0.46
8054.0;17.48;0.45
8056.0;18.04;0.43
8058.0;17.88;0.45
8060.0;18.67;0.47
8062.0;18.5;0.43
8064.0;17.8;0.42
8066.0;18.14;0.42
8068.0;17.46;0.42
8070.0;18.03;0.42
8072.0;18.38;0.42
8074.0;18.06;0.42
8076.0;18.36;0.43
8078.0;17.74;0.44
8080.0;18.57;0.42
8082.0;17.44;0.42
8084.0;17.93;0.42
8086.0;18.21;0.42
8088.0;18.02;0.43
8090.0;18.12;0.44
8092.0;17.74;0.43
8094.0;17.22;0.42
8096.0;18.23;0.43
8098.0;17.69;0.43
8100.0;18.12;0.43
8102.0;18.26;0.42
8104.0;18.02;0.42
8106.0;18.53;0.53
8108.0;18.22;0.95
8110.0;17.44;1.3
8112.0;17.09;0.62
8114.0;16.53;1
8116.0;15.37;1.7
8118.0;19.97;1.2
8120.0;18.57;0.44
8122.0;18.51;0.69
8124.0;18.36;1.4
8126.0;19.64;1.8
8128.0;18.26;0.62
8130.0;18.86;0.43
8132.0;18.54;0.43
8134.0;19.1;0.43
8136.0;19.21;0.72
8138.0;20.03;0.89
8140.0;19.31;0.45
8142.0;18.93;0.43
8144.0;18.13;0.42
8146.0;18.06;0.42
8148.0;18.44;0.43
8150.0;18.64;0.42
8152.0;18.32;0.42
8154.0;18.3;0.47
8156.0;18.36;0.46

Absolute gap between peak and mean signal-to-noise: 8.4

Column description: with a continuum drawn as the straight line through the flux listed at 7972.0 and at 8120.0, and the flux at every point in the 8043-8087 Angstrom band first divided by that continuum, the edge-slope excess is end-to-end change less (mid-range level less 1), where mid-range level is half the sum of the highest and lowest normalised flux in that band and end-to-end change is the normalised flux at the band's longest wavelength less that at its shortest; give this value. 0.10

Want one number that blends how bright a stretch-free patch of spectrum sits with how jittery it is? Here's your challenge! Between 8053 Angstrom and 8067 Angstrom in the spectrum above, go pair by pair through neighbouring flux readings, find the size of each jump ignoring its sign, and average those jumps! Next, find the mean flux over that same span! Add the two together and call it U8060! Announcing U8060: 18.5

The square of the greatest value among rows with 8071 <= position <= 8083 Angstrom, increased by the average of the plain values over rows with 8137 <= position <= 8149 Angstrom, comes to 364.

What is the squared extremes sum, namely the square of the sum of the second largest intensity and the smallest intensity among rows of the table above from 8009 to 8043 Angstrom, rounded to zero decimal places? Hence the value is 1292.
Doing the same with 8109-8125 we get 1152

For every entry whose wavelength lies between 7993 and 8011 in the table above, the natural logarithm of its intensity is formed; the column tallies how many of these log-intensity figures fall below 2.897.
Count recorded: 5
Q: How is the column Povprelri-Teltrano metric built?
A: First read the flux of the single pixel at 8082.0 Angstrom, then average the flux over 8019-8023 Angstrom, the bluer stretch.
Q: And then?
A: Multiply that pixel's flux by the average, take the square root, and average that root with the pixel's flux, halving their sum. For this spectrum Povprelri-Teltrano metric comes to 17.6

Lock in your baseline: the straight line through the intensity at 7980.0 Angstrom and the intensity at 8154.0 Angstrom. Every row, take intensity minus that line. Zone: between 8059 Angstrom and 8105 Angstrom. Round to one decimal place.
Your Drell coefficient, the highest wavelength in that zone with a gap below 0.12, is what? 8104.0 Angstrom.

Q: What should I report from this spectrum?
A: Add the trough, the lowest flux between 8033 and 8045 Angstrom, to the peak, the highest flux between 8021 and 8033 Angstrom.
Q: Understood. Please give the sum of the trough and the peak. 35.3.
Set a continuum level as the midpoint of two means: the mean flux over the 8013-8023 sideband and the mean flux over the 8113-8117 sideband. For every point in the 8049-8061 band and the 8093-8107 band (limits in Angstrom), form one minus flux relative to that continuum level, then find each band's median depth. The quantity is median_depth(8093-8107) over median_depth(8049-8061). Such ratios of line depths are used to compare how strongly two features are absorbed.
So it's 0.97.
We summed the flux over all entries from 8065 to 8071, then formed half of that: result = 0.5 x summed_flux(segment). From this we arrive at 26.8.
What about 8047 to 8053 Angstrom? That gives 26.9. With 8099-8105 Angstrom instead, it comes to 27.2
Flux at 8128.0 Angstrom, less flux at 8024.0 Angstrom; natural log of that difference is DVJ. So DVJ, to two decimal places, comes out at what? -1.71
